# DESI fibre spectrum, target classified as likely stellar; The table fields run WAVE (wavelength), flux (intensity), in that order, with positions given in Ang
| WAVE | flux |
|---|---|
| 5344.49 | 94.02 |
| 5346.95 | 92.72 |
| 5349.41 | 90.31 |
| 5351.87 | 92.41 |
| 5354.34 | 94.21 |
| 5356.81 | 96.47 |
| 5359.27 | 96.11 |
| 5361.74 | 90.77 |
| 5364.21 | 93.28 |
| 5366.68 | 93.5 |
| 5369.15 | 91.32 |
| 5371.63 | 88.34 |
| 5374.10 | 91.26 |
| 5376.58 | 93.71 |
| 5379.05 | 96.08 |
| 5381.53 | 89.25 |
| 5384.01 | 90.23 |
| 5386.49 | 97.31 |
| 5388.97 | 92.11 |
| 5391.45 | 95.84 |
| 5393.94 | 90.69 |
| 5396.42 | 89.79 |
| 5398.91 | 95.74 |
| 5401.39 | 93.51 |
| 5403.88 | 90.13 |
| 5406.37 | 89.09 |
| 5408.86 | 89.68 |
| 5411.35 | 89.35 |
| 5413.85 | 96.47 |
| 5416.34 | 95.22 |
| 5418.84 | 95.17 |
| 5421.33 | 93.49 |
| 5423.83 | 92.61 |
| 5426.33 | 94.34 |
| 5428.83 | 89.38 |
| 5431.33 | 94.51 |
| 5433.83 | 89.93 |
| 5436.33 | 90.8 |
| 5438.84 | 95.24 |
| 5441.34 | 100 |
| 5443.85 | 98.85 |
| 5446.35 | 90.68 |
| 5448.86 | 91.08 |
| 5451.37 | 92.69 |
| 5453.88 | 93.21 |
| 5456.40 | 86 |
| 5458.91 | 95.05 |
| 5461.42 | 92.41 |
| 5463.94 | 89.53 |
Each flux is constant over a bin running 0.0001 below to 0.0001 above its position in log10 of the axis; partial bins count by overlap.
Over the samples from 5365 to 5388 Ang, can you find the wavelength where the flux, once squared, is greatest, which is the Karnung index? 5386.49 Ang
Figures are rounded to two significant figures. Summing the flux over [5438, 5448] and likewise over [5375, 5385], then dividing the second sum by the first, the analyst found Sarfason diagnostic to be 0.96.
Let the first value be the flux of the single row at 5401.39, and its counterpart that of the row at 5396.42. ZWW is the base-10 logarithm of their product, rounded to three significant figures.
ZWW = 3.92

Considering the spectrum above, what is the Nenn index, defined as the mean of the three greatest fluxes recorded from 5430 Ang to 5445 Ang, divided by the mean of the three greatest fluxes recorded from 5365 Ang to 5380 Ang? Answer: 1.04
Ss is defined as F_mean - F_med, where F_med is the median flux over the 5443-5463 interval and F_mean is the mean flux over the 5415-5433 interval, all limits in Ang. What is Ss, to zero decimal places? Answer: 1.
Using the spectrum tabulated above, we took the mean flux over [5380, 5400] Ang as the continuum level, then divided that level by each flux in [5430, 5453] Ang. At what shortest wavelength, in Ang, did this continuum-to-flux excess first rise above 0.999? 5433.83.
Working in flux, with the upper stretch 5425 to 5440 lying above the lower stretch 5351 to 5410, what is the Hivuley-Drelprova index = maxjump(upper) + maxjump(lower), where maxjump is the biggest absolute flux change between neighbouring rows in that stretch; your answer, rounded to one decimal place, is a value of 12.2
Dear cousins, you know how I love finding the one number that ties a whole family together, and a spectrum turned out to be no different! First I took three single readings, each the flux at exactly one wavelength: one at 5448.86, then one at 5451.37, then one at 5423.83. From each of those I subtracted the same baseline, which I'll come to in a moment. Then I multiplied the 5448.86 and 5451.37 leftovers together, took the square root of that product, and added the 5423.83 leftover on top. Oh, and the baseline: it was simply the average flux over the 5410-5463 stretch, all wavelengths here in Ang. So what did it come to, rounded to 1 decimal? 0.4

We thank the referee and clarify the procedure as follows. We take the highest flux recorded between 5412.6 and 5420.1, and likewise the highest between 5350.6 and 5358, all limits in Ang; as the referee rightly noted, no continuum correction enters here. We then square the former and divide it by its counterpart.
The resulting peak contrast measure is 96.5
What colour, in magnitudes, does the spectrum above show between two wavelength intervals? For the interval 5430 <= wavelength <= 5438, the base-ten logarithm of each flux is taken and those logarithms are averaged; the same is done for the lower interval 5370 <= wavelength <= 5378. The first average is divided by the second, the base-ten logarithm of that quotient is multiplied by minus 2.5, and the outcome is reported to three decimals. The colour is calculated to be -0.002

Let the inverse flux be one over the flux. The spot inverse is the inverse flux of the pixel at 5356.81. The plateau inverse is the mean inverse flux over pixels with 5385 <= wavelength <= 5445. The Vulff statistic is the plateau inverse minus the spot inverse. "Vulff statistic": 0.0004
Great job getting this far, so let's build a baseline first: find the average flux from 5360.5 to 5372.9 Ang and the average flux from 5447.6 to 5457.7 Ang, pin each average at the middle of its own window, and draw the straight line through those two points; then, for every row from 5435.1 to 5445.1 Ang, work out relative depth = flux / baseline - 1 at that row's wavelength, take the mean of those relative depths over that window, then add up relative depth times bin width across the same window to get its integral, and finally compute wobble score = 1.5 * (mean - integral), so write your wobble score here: -0.8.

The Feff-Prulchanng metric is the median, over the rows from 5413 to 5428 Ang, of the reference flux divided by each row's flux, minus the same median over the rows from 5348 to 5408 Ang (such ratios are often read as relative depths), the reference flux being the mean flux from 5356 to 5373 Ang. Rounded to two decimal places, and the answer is -0.03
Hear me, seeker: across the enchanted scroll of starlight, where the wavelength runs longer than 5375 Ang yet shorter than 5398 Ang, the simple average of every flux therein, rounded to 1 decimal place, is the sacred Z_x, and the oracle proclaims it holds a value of 92.8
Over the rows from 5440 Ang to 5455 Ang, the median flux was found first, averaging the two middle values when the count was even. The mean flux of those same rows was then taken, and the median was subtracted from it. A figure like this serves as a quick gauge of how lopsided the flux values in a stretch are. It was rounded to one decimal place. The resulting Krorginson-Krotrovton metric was 1.5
